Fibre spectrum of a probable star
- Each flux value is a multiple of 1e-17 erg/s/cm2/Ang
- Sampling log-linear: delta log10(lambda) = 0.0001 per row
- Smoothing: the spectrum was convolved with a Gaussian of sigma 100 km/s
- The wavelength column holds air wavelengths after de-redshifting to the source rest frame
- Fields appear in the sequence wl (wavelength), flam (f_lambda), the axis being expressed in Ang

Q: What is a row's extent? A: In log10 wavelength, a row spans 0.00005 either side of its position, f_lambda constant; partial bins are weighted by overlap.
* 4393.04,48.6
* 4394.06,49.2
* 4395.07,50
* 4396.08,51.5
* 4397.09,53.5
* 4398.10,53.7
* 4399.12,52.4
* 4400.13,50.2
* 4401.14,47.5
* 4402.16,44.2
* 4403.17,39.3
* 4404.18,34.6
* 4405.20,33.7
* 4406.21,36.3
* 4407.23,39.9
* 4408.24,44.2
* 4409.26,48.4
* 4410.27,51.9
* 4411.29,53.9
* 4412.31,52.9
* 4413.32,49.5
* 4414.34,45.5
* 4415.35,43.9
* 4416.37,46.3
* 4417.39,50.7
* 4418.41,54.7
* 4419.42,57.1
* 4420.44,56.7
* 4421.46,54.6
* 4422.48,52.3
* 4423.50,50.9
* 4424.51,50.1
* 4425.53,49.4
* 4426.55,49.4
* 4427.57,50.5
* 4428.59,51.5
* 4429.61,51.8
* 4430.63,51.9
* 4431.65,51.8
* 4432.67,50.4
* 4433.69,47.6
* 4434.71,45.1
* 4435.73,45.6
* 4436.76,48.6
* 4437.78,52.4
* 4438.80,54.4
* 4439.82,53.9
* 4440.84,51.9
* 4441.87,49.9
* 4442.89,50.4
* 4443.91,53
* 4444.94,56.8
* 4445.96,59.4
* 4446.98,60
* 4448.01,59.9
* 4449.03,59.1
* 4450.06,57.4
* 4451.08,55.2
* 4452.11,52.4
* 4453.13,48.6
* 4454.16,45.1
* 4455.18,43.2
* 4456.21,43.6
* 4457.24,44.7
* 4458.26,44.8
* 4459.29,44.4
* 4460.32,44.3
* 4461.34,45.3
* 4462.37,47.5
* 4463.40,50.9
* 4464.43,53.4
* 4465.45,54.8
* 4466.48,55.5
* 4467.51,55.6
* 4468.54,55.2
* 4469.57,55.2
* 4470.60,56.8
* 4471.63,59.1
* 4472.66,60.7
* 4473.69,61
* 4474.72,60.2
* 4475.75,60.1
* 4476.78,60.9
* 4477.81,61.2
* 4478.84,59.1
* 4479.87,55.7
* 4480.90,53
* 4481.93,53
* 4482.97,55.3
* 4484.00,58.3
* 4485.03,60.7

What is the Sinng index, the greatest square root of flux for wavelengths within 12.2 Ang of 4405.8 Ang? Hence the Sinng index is 7.34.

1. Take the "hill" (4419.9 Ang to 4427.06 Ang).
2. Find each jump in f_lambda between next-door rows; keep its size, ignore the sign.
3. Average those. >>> 1.2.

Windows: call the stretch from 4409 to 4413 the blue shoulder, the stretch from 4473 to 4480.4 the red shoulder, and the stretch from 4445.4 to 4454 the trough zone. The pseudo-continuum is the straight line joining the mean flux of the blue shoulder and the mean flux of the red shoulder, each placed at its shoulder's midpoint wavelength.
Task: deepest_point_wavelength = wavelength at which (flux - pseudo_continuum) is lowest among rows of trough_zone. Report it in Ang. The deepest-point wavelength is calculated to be 4453.13 Ang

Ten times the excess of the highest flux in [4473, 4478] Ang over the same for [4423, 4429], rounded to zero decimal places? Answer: 97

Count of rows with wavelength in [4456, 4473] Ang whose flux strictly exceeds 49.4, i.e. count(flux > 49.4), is 10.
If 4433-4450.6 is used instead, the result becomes 13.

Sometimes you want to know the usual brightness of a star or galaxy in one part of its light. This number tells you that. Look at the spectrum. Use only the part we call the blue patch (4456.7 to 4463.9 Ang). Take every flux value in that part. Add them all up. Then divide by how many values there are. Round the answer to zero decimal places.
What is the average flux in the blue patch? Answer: 46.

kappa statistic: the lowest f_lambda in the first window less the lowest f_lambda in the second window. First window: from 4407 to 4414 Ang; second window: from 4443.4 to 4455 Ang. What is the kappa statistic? -5.2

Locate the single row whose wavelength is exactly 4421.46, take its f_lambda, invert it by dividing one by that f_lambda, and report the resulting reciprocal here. 0.0183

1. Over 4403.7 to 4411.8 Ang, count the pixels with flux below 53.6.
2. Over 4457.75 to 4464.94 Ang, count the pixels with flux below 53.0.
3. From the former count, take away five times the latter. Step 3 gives -23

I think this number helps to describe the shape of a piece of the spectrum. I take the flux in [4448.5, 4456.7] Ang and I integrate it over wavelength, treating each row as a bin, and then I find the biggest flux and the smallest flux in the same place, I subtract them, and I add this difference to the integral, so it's 431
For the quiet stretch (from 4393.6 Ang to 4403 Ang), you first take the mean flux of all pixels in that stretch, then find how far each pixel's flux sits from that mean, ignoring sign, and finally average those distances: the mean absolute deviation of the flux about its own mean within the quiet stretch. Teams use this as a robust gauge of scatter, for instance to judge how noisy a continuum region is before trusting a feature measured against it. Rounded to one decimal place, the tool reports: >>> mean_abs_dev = 2.2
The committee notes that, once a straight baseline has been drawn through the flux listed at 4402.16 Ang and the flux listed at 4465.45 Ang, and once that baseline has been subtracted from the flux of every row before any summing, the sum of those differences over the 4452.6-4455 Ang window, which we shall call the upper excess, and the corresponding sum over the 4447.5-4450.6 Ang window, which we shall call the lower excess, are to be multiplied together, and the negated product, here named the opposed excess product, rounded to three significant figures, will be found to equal 242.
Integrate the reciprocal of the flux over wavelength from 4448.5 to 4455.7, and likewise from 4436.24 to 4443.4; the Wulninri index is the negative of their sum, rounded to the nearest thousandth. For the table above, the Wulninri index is -0.280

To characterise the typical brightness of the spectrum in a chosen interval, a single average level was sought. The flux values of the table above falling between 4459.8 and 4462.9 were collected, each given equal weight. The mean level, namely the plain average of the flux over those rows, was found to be 45.7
